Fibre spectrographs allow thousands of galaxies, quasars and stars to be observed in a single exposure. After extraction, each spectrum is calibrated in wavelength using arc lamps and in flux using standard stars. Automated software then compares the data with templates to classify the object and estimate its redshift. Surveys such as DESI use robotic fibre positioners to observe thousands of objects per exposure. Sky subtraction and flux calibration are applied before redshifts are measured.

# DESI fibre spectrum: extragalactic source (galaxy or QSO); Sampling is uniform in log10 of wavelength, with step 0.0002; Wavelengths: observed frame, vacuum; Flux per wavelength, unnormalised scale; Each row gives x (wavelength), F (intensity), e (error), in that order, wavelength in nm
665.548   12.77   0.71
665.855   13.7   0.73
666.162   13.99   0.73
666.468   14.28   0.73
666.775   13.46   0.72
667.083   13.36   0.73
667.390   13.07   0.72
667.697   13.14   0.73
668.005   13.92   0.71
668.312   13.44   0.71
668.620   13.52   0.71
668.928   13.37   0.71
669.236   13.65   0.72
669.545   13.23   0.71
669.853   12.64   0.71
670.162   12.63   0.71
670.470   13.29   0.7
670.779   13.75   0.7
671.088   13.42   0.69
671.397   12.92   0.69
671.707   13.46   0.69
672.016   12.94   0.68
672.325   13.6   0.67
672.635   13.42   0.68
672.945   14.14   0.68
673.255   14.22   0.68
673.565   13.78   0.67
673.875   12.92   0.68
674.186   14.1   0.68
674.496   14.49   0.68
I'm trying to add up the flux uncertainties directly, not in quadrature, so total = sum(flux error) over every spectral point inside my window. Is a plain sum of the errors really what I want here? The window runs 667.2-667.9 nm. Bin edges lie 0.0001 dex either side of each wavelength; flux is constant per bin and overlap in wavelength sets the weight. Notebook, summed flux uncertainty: 1.45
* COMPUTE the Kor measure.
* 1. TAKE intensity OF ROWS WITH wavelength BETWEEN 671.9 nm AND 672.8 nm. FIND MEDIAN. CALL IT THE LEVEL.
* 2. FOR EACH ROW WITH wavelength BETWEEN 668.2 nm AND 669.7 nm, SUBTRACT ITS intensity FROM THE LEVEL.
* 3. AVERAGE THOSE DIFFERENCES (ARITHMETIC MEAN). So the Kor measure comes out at -0.02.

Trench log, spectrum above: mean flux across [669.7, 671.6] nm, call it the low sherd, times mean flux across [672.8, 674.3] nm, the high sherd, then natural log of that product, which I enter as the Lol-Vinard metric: 5.20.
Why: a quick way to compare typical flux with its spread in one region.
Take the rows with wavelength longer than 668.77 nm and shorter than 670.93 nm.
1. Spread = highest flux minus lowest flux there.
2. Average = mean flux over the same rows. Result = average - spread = 12.1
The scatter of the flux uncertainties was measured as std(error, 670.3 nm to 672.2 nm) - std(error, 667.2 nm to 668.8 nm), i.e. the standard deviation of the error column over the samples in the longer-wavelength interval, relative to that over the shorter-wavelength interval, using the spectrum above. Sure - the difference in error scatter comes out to -0.001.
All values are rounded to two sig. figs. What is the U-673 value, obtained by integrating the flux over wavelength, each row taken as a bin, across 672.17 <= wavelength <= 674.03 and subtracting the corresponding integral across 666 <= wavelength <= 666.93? 13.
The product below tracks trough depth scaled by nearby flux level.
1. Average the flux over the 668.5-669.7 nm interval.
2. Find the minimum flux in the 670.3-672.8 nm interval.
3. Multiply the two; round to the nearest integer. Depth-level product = 174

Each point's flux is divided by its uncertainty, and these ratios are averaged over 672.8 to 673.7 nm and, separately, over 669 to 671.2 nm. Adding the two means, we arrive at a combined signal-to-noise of 39.5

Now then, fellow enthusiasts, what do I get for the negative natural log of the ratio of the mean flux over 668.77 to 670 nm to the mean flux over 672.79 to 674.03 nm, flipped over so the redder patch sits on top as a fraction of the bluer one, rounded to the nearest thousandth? -0.040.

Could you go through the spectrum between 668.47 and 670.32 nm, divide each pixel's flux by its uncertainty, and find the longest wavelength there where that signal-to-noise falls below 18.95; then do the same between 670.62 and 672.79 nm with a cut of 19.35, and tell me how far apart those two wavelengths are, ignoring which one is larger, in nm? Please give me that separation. 1.85 nm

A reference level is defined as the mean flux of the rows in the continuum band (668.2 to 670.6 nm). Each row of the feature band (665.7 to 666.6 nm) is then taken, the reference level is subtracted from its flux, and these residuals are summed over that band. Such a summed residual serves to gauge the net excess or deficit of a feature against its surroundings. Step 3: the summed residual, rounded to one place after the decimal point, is 2.3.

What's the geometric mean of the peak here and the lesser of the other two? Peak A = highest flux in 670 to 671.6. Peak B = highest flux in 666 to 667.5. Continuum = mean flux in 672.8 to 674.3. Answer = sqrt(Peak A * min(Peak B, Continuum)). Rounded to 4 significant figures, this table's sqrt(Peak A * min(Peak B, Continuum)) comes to 13.79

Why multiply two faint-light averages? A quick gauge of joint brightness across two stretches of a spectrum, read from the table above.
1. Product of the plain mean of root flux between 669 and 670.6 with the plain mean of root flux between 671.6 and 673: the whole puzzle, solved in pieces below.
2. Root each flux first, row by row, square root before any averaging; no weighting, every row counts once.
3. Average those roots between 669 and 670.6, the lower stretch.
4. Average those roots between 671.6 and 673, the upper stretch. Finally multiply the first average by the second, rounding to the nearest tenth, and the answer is 13.3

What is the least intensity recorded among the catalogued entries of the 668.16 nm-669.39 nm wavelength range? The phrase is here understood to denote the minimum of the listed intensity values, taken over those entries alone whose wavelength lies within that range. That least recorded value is 13.37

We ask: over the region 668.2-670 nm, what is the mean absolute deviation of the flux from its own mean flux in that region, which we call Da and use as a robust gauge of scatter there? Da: 0.249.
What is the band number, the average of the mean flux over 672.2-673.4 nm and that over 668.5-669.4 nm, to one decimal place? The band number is 13.7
